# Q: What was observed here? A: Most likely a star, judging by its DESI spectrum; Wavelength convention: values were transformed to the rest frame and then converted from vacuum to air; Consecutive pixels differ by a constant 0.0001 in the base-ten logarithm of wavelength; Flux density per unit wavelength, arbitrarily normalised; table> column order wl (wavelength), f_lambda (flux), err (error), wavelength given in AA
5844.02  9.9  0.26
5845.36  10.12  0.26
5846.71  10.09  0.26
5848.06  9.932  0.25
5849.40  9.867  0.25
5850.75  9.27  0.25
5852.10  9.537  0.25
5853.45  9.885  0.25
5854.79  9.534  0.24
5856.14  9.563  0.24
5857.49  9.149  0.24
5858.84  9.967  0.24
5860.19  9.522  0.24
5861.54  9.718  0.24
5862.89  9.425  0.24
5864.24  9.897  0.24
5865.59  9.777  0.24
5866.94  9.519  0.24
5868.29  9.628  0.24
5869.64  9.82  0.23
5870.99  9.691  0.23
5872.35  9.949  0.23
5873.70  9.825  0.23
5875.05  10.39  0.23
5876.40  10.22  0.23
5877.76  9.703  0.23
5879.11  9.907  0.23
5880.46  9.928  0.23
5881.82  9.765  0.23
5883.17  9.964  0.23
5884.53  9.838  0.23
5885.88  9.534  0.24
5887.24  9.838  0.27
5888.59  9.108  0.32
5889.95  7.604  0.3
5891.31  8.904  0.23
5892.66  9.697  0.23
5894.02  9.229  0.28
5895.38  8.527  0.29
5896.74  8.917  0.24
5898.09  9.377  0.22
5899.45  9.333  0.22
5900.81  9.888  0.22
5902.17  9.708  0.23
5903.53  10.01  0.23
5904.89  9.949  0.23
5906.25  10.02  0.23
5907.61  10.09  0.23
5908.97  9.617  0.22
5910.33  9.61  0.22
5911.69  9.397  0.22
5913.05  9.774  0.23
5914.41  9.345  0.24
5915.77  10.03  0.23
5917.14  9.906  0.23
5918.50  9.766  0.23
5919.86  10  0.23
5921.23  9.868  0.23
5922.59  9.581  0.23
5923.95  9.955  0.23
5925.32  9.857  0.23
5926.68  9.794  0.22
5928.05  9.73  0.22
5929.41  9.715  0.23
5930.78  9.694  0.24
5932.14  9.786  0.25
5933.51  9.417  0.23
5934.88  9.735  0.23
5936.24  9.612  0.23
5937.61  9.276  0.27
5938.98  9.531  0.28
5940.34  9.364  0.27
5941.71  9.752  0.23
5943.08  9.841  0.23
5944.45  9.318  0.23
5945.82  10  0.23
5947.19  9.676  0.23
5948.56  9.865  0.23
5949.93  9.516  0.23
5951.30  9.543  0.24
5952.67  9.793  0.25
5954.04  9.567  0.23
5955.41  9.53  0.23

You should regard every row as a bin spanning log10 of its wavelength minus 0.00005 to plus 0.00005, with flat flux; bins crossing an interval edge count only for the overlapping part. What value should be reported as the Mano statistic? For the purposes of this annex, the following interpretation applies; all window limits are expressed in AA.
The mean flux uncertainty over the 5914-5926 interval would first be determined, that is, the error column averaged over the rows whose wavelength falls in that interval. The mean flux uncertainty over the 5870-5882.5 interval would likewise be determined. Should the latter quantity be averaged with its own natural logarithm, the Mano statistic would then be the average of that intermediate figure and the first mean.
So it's -0.194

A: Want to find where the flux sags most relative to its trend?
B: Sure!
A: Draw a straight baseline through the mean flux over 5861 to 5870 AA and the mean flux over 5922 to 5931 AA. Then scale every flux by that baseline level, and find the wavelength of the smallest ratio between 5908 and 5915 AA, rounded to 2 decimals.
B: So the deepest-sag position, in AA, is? 5914.41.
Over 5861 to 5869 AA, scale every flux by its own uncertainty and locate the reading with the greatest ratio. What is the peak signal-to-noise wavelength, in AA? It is 5864.24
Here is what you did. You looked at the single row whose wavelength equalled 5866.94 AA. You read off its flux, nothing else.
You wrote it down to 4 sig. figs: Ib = 9.519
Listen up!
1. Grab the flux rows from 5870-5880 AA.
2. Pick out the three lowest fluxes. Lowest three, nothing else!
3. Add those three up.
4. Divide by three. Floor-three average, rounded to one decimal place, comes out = 9.7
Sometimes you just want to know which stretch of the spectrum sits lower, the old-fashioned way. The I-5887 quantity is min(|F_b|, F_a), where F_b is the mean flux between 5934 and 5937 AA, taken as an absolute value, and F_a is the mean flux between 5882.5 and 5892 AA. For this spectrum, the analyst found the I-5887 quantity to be 9.26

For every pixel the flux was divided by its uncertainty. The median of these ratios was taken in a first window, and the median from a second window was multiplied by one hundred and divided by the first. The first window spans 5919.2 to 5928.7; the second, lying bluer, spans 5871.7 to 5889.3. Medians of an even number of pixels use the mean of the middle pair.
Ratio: 99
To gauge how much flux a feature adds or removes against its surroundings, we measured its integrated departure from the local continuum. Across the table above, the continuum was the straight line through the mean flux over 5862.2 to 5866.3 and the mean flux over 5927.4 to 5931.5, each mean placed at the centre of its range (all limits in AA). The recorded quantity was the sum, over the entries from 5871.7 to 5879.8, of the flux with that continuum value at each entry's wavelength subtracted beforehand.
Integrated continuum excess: 1.8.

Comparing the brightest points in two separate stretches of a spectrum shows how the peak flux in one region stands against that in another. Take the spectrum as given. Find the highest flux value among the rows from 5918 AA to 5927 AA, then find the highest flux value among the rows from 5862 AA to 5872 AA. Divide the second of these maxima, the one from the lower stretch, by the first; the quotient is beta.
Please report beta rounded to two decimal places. 0.99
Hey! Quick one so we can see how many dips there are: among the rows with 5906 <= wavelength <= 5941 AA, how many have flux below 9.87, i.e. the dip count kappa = 20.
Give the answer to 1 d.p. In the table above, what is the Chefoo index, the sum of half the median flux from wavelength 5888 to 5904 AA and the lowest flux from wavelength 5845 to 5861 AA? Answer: 13.8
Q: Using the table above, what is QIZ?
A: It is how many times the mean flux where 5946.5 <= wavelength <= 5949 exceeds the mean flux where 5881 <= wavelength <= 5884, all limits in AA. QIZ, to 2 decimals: 0.99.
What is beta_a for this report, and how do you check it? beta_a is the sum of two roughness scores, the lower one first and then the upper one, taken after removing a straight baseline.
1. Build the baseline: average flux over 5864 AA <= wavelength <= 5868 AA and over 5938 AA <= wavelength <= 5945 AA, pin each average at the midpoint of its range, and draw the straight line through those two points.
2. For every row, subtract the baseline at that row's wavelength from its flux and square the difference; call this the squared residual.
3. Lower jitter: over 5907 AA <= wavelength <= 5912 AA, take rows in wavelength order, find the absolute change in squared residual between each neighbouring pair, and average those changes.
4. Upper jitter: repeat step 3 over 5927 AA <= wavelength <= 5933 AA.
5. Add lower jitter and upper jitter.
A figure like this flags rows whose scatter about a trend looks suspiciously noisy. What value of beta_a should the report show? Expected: 0.10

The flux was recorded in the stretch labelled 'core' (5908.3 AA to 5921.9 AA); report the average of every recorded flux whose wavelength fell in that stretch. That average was 9.73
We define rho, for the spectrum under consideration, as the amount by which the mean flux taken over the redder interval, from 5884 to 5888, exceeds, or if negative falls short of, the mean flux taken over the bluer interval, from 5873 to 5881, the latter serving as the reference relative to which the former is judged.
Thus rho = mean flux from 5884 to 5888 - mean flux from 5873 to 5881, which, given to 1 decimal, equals -0.3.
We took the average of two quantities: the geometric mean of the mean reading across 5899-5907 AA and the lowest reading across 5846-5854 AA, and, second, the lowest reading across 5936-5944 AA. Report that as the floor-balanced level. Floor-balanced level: 9.41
